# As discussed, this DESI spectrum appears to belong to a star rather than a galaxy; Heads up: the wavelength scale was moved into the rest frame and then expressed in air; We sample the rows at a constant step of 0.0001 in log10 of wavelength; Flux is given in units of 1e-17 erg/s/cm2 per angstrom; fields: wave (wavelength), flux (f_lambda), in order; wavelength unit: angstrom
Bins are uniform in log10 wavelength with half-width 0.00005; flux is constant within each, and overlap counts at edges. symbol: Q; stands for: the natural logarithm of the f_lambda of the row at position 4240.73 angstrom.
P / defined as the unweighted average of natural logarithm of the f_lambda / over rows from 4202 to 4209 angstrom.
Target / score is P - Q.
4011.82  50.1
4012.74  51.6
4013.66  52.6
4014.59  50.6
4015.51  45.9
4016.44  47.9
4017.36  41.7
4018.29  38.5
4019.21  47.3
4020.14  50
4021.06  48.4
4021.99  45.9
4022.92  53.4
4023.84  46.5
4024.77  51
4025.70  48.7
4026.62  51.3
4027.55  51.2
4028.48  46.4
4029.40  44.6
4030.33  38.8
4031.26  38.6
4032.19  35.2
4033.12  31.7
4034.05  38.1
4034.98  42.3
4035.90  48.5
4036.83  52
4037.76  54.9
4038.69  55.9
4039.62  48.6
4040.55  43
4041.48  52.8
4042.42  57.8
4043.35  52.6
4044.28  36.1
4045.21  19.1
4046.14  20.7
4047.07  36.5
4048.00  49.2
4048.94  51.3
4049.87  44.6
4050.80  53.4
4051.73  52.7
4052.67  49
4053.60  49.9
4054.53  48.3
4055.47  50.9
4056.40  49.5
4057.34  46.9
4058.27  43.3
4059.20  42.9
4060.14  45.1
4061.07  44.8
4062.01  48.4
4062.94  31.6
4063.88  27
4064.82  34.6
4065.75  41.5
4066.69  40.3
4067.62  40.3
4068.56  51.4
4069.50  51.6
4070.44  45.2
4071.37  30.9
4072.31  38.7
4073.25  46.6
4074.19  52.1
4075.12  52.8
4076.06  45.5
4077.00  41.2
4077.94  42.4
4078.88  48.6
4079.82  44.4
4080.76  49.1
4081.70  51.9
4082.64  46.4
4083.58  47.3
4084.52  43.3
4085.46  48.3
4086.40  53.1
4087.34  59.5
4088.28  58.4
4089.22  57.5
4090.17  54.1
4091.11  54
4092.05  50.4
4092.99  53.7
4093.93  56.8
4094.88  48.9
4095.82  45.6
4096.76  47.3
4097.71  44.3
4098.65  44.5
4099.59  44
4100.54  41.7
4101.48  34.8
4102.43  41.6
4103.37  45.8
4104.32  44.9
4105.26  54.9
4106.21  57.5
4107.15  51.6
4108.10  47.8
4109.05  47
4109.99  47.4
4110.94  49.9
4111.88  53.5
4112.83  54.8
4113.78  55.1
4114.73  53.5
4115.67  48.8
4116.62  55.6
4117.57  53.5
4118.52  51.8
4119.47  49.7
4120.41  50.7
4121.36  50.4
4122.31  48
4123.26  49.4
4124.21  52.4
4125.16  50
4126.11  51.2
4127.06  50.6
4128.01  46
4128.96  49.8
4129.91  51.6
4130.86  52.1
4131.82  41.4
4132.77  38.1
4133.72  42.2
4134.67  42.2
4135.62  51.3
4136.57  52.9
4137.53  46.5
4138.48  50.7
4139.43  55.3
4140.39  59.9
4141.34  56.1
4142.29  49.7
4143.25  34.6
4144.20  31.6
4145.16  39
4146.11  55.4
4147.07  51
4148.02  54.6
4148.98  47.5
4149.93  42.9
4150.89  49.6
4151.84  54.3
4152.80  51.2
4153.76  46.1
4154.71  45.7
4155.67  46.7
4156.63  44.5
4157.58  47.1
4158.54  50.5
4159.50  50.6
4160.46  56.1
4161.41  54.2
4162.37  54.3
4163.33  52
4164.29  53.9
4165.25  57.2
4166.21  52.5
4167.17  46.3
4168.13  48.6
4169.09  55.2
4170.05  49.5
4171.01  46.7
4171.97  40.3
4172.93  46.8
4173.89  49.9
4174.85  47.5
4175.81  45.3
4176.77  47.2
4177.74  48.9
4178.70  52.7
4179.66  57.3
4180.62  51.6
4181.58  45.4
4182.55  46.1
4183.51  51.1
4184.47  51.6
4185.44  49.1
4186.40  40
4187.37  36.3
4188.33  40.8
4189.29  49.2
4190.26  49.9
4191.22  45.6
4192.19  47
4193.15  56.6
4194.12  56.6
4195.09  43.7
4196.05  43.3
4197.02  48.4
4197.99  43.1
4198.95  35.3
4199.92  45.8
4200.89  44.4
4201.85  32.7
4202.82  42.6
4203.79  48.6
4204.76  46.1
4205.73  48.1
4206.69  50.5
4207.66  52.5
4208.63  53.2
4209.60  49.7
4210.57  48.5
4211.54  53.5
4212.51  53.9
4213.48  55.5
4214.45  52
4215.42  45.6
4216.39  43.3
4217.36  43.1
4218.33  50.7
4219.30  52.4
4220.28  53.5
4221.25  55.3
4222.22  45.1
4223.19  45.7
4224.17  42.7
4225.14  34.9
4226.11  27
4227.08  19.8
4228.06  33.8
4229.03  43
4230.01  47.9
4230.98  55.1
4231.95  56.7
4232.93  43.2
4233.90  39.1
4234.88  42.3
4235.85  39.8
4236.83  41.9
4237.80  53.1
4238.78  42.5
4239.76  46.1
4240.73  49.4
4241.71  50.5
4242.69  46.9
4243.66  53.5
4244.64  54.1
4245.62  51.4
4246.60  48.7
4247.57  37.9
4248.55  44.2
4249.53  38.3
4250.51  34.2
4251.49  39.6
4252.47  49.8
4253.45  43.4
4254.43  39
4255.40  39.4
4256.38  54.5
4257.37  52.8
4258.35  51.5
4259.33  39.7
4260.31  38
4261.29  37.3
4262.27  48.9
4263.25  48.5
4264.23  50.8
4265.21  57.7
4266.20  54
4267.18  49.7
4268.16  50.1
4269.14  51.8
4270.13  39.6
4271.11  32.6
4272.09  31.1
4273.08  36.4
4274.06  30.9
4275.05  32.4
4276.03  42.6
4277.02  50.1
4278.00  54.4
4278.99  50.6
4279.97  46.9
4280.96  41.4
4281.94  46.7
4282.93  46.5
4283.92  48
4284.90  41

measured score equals -0.01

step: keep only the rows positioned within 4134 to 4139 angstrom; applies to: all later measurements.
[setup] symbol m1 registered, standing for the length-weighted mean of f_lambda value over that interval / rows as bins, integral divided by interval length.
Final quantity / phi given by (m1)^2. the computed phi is 2359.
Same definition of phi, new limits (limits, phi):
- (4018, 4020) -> 1975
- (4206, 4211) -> 2584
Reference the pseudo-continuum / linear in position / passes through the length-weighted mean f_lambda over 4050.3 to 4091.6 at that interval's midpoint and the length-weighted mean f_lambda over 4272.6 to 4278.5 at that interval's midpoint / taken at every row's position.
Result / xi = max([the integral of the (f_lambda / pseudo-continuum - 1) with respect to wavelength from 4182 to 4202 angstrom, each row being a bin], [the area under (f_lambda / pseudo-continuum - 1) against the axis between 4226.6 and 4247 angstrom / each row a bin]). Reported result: 1.7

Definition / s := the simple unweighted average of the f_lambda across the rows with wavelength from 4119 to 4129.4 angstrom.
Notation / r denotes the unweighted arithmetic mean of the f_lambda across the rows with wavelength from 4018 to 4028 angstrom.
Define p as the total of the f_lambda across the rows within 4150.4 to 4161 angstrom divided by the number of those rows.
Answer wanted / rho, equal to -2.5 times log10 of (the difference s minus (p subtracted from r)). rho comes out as -4.26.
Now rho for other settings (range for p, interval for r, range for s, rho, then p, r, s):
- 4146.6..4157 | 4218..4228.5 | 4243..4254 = -4.28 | 48.6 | 42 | 45.0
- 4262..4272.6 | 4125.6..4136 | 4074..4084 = -4.19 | 46.8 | 47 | 47.4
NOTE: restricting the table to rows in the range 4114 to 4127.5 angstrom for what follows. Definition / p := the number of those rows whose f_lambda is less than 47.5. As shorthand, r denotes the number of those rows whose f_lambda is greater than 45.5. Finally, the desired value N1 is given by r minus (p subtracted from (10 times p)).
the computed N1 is 14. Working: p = 0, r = 14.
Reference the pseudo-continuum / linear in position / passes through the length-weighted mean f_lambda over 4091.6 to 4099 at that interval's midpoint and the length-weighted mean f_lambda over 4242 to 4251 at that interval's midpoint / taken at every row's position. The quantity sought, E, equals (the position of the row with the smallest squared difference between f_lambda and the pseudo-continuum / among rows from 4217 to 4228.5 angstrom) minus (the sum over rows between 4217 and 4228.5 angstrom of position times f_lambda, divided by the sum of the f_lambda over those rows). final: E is 1.1 angstrom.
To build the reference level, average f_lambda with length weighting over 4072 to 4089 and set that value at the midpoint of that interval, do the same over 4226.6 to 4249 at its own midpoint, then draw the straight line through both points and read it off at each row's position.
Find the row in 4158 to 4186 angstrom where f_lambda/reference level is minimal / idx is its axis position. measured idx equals 4171.97 angstrom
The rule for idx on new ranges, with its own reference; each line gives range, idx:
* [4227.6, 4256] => 4228.06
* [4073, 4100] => 4077.00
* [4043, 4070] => 4045.21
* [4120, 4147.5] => 4144.20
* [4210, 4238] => 4227.08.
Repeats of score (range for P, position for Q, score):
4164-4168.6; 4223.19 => 0.12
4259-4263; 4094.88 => -0.18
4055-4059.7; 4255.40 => 0.17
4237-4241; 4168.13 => -0.02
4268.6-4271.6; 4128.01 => -0.13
